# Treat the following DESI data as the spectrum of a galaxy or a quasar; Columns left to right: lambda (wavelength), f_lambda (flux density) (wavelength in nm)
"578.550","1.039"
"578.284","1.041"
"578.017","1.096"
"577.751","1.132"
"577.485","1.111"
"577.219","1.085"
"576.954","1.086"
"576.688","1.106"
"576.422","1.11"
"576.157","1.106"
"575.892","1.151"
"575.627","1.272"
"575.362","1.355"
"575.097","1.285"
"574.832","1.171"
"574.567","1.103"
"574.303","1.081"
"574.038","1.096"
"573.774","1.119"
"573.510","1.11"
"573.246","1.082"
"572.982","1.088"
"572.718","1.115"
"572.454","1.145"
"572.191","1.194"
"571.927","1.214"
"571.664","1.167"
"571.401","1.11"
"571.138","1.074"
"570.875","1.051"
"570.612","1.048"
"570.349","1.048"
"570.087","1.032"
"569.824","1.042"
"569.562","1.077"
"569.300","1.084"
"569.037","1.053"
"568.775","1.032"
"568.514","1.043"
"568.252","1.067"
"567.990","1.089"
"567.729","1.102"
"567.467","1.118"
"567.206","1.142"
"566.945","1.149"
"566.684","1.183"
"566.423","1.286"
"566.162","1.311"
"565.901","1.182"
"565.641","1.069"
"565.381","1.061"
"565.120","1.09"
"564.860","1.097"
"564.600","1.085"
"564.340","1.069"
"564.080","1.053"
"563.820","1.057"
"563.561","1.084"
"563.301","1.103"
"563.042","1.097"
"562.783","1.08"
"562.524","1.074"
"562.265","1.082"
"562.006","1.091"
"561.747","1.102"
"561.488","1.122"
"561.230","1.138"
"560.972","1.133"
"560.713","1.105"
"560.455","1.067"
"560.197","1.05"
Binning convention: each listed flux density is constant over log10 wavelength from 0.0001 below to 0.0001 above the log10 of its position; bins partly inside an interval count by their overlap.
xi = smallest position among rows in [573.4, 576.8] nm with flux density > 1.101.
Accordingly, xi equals 573.510 nm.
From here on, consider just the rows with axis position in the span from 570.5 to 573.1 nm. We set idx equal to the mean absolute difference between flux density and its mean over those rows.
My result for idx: 0.048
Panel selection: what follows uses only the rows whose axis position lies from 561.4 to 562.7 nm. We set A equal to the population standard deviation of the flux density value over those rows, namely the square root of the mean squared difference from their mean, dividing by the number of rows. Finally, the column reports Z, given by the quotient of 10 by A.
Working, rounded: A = 0.017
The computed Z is 597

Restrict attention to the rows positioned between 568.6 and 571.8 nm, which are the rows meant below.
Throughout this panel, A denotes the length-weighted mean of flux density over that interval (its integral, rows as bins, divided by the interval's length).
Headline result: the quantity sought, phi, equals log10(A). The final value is 0.029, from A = 1.07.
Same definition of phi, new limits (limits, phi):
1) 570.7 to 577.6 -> 0.056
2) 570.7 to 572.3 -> 0.054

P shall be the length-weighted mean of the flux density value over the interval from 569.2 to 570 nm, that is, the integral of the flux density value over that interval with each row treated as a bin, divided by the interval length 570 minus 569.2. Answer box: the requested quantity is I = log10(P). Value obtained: 0.027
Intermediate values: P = 1.07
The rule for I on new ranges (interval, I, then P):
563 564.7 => 0.032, 1.08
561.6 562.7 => 0.036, 1.09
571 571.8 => 0.048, 1.12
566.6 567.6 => 0.059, 1.15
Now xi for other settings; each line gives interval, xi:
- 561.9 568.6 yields 563.301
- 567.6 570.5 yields 567.729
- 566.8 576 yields 566.945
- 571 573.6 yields 571.401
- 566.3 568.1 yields 566.423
